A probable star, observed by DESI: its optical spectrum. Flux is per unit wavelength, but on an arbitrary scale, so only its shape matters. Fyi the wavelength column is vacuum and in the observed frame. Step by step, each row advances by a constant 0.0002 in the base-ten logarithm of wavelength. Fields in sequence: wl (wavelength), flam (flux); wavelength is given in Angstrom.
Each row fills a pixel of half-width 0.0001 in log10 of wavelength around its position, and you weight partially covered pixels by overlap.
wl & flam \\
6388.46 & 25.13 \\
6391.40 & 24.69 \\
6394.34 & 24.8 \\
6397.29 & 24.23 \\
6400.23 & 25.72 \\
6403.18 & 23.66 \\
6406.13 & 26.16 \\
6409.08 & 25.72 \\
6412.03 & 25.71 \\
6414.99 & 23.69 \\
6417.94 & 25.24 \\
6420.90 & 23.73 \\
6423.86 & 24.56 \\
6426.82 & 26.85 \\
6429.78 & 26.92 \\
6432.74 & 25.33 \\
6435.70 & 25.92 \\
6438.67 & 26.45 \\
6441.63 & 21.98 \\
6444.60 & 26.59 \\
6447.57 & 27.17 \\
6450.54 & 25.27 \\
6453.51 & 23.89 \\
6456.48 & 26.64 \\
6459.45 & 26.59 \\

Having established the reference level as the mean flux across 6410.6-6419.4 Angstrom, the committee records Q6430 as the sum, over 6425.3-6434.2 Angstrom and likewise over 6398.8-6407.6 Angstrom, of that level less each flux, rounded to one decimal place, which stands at -5.4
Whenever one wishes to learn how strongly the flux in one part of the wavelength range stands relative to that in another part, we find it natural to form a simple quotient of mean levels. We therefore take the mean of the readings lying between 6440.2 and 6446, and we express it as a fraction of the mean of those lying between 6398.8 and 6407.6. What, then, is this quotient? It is 0.96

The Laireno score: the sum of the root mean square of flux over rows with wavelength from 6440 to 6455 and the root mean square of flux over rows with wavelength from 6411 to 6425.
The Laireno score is 49.6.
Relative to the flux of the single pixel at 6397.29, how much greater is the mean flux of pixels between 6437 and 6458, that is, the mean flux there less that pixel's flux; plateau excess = 1.2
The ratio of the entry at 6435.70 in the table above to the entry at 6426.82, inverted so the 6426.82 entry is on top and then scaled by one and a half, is 1.55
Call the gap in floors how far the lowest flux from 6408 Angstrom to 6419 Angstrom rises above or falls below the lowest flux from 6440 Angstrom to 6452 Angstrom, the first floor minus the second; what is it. 1.7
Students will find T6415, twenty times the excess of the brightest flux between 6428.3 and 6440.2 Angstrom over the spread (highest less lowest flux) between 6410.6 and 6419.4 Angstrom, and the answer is 498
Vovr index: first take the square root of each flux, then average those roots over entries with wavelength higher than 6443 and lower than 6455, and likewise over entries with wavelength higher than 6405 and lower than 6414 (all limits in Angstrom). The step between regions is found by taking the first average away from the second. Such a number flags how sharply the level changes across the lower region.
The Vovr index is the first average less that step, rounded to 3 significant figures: 5.06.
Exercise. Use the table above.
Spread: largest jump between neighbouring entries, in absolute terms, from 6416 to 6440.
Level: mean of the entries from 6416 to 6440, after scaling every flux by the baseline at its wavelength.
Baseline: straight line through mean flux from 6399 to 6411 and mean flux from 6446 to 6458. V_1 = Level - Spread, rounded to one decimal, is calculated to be -1.3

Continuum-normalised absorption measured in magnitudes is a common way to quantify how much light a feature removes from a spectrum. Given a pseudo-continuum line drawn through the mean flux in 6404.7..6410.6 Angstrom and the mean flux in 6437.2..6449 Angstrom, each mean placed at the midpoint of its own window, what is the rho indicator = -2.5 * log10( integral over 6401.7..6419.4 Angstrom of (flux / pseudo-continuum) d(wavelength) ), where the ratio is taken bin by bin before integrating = -3.08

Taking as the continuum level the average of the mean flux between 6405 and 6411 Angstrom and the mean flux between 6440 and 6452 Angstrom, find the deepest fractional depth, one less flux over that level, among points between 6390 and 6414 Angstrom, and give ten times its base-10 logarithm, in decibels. -11.2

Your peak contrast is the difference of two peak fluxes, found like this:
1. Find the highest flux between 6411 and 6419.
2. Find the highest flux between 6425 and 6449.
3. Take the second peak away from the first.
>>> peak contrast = -1.5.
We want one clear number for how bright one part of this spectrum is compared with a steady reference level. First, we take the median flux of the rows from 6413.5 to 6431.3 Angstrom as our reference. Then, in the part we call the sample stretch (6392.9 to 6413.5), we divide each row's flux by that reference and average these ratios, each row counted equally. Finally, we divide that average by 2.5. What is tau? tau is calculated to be 0.404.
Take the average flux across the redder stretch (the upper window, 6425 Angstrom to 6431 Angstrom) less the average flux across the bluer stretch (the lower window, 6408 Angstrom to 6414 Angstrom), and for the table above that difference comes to 1.2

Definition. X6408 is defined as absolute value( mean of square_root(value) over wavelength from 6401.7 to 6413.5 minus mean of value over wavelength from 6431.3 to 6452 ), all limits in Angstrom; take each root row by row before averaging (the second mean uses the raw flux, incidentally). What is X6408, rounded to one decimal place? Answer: 20.5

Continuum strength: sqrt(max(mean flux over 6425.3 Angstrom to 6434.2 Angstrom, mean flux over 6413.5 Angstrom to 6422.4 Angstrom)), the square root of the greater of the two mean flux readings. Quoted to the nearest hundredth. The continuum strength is 5.13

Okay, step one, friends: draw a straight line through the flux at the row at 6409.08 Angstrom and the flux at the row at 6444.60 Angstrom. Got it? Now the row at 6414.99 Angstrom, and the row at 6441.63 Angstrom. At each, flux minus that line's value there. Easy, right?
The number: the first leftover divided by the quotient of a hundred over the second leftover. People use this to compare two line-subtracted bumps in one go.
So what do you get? 0.099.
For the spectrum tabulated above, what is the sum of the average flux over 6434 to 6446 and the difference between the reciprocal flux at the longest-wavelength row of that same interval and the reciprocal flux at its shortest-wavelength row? 25.2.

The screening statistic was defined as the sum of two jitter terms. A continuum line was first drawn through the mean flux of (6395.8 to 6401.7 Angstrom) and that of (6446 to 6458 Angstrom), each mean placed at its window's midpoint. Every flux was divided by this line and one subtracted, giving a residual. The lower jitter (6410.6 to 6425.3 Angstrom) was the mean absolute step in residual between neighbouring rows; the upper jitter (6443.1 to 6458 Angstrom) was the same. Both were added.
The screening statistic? 0.123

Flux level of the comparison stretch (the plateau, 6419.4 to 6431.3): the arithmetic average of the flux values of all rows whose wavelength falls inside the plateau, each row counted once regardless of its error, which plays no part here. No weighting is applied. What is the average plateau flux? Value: 25.5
